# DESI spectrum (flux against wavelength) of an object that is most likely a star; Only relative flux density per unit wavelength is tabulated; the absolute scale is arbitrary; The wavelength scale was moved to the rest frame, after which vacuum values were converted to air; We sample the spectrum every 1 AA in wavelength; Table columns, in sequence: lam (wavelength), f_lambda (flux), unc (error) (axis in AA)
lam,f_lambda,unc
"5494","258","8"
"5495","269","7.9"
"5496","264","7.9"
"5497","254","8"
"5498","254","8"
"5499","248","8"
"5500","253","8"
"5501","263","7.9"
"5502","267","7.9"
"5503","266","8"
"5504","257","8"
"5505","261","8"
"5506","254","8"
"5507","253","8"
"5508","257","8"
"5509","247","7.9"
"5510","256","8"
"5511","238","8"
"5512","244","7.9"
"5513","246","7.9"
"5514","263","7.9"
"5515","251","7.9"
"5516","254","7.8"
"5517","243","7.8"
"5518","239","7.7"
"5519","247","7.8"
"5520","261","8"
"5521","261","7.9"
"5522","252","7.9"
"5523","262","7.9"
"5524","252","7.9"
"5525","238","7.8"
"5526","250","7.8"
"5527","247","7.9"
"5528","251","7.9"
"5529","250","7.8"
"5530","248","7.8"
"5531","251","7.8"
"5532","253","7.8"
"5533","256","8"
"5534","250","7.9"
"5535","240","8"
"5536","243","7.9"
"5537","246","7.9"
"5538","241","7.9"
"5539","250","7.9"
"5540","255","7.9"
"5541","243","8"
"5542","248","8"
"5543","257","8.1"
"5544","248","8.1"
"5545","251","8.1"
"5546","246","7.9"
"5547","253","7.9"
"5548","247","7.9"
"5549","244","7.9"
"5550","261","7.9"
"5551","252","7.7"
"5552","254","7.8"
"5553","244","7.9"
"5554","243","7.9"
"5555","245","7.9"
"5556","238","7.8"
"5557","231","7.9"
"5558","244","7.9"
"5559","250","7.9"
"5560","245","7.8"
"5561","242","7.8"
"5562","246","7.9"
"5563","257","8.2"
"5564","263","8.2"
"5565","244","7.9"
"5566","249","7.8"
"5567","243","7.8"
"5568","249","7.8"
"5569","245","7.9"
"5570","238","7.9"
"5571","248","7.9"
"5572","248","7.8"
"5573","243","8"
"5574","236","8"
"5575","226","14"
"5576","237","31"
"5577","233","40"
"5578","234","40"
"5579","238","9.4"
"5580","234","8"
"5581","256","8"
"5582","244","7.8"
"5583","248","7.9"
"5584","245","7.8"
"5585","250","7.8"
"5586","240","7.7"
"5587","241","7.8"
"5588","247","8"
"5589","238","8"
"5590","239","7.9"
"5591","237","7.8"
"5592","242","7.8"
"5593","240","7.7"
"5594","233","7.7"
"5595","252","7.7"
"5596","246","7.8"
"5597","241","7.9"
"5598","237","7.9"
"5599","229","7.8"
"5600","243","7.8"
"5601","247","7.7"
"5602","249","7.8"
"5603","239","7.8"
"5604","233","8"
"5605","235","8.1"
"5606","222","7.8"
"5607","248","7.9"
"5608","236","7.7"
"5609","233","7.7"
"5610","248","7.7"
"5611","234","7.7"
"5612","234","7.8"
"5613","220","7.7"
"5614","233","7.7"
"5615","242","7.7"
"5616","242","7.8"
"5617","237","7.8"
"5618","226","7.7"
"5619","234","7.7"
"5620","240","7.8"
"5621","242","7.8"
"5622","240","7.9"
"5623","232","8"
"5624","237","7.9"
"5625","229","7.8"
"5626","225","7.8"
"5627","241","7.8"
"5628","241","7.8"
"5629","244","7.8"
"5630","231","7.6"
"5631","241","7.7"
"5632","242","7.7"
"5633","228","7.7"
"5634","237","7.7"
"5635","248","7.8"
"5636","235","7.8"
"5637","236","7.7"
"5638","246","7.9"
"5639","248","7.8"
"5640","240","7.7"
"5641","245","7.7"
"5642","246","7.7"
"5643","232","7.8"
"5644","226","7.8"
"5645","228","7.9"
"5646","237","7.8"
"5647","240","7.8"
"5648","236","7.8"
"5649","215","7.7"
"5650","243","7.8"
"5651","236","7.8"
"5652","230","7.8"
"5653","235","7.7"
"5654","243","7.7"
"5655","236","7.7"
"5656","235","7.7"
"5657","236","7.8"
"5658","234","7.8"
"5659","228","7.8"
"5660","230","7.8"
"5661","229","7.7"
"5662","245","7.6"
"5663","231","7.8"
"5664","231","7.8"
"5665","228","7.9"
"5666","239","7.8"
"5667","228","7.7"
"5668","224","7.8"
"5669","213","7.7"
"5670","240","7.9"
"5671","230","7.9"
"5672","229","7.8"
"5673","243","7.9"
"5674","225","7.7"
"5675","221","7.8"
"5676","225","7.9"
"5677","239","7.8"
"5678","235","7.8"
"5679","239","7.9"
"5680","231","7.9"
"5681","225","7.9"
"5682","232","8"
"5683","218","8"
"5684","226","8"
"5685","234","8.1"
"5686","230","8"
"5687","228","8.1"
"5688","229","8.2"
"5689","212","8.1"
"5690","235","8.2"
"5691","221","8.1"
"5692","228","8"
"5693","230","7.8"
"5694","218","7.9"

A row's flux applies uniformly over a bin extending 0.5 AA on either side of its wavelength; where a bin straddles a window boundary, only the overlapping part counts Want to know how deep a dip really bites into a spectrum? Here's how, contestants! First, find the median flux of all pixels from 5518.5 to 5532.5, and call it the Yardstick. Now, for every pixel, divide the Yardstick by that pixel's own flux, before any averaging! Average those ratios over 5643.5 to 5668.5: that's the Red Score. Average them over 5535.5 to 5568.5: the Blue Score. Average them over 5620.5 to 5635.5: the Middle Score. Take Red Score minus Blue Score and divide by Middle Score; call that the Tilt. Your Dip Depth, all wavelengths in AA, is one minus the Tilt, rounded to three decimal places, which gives 0.939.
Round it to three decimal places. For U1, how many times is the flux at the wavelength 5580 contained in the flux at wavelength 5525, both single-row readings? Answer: 1.017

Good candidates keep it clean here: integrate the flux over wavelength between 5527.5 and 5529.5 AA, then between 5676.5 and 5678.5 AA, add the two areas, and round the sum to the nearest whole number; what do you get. 975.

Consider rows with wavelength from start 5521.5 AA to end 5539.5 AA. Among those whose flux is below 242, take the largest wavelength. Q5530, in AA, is 5538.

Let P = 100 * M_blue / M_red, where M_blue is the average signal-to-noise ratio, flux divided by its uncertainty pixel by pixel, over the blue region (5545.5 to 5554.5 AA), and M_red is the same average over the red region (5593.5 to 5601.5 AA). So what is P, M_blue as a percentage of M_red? 102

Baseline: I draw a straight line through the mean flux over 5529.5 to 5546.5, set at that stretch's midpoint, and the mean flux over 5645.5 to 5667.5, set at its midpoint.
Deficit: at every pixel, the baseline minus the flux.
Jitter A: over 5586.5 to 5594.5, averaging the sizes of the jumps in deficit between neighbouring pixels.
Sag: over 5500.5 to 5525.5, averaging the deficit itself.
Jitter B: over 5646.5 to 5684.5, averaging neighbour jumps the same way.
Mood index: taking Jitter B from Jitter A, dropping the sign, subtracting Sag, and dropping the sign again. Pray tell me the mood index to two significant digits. 5.4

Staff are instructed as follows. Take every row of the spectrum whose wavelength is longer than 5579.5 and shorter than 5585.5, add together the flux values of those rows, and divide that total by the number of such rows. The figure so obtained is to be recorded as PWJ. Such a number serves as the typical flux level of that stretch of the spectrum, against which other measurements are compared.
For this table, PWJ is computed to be 246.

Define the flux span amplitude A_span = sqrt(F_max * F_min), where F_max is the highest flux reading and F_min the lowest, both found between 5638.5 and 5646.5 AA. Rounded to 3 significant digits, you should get 237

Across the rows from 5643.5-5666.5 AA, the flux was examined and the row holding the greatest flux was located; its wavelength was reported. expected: 5662 AA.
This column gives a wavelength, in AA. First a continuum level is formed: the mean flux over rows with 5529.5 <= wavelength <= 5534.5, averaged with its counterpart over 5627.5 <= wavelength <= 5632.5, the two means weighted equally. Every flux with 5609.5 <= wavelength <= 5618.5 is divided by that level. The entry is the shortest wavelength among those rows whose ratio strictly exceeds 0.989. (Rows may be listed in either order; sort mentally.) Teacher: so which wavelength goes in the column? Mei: 5610 AA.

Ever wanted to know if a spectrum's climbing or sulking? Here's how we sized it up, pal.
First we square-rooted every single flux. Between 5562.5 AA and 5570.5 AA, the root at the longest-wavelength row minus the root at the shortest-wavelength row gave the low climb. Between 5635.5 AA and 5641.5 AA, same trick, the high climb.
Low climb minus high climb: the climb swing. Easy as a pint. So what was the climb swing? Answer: -0.9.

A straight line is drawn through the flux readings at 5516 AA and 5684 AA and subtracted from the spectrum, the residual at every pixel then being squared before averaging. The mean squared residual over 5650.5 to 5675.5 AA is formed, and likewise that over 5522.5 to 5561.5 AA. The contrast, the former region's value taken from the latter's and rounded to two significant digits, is -14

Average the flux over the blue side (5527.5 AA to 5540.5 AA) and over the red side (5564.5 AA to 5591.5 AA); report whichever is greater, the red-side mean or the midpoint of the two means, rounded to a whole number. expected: 245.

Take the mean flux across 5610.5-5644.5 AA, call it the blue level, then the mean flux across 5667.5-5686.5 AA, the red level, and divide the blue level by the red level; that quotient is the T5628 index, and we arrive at 1.03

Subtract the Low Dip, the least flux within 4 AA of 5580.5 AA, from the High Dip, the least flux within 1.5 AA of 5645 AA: -7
